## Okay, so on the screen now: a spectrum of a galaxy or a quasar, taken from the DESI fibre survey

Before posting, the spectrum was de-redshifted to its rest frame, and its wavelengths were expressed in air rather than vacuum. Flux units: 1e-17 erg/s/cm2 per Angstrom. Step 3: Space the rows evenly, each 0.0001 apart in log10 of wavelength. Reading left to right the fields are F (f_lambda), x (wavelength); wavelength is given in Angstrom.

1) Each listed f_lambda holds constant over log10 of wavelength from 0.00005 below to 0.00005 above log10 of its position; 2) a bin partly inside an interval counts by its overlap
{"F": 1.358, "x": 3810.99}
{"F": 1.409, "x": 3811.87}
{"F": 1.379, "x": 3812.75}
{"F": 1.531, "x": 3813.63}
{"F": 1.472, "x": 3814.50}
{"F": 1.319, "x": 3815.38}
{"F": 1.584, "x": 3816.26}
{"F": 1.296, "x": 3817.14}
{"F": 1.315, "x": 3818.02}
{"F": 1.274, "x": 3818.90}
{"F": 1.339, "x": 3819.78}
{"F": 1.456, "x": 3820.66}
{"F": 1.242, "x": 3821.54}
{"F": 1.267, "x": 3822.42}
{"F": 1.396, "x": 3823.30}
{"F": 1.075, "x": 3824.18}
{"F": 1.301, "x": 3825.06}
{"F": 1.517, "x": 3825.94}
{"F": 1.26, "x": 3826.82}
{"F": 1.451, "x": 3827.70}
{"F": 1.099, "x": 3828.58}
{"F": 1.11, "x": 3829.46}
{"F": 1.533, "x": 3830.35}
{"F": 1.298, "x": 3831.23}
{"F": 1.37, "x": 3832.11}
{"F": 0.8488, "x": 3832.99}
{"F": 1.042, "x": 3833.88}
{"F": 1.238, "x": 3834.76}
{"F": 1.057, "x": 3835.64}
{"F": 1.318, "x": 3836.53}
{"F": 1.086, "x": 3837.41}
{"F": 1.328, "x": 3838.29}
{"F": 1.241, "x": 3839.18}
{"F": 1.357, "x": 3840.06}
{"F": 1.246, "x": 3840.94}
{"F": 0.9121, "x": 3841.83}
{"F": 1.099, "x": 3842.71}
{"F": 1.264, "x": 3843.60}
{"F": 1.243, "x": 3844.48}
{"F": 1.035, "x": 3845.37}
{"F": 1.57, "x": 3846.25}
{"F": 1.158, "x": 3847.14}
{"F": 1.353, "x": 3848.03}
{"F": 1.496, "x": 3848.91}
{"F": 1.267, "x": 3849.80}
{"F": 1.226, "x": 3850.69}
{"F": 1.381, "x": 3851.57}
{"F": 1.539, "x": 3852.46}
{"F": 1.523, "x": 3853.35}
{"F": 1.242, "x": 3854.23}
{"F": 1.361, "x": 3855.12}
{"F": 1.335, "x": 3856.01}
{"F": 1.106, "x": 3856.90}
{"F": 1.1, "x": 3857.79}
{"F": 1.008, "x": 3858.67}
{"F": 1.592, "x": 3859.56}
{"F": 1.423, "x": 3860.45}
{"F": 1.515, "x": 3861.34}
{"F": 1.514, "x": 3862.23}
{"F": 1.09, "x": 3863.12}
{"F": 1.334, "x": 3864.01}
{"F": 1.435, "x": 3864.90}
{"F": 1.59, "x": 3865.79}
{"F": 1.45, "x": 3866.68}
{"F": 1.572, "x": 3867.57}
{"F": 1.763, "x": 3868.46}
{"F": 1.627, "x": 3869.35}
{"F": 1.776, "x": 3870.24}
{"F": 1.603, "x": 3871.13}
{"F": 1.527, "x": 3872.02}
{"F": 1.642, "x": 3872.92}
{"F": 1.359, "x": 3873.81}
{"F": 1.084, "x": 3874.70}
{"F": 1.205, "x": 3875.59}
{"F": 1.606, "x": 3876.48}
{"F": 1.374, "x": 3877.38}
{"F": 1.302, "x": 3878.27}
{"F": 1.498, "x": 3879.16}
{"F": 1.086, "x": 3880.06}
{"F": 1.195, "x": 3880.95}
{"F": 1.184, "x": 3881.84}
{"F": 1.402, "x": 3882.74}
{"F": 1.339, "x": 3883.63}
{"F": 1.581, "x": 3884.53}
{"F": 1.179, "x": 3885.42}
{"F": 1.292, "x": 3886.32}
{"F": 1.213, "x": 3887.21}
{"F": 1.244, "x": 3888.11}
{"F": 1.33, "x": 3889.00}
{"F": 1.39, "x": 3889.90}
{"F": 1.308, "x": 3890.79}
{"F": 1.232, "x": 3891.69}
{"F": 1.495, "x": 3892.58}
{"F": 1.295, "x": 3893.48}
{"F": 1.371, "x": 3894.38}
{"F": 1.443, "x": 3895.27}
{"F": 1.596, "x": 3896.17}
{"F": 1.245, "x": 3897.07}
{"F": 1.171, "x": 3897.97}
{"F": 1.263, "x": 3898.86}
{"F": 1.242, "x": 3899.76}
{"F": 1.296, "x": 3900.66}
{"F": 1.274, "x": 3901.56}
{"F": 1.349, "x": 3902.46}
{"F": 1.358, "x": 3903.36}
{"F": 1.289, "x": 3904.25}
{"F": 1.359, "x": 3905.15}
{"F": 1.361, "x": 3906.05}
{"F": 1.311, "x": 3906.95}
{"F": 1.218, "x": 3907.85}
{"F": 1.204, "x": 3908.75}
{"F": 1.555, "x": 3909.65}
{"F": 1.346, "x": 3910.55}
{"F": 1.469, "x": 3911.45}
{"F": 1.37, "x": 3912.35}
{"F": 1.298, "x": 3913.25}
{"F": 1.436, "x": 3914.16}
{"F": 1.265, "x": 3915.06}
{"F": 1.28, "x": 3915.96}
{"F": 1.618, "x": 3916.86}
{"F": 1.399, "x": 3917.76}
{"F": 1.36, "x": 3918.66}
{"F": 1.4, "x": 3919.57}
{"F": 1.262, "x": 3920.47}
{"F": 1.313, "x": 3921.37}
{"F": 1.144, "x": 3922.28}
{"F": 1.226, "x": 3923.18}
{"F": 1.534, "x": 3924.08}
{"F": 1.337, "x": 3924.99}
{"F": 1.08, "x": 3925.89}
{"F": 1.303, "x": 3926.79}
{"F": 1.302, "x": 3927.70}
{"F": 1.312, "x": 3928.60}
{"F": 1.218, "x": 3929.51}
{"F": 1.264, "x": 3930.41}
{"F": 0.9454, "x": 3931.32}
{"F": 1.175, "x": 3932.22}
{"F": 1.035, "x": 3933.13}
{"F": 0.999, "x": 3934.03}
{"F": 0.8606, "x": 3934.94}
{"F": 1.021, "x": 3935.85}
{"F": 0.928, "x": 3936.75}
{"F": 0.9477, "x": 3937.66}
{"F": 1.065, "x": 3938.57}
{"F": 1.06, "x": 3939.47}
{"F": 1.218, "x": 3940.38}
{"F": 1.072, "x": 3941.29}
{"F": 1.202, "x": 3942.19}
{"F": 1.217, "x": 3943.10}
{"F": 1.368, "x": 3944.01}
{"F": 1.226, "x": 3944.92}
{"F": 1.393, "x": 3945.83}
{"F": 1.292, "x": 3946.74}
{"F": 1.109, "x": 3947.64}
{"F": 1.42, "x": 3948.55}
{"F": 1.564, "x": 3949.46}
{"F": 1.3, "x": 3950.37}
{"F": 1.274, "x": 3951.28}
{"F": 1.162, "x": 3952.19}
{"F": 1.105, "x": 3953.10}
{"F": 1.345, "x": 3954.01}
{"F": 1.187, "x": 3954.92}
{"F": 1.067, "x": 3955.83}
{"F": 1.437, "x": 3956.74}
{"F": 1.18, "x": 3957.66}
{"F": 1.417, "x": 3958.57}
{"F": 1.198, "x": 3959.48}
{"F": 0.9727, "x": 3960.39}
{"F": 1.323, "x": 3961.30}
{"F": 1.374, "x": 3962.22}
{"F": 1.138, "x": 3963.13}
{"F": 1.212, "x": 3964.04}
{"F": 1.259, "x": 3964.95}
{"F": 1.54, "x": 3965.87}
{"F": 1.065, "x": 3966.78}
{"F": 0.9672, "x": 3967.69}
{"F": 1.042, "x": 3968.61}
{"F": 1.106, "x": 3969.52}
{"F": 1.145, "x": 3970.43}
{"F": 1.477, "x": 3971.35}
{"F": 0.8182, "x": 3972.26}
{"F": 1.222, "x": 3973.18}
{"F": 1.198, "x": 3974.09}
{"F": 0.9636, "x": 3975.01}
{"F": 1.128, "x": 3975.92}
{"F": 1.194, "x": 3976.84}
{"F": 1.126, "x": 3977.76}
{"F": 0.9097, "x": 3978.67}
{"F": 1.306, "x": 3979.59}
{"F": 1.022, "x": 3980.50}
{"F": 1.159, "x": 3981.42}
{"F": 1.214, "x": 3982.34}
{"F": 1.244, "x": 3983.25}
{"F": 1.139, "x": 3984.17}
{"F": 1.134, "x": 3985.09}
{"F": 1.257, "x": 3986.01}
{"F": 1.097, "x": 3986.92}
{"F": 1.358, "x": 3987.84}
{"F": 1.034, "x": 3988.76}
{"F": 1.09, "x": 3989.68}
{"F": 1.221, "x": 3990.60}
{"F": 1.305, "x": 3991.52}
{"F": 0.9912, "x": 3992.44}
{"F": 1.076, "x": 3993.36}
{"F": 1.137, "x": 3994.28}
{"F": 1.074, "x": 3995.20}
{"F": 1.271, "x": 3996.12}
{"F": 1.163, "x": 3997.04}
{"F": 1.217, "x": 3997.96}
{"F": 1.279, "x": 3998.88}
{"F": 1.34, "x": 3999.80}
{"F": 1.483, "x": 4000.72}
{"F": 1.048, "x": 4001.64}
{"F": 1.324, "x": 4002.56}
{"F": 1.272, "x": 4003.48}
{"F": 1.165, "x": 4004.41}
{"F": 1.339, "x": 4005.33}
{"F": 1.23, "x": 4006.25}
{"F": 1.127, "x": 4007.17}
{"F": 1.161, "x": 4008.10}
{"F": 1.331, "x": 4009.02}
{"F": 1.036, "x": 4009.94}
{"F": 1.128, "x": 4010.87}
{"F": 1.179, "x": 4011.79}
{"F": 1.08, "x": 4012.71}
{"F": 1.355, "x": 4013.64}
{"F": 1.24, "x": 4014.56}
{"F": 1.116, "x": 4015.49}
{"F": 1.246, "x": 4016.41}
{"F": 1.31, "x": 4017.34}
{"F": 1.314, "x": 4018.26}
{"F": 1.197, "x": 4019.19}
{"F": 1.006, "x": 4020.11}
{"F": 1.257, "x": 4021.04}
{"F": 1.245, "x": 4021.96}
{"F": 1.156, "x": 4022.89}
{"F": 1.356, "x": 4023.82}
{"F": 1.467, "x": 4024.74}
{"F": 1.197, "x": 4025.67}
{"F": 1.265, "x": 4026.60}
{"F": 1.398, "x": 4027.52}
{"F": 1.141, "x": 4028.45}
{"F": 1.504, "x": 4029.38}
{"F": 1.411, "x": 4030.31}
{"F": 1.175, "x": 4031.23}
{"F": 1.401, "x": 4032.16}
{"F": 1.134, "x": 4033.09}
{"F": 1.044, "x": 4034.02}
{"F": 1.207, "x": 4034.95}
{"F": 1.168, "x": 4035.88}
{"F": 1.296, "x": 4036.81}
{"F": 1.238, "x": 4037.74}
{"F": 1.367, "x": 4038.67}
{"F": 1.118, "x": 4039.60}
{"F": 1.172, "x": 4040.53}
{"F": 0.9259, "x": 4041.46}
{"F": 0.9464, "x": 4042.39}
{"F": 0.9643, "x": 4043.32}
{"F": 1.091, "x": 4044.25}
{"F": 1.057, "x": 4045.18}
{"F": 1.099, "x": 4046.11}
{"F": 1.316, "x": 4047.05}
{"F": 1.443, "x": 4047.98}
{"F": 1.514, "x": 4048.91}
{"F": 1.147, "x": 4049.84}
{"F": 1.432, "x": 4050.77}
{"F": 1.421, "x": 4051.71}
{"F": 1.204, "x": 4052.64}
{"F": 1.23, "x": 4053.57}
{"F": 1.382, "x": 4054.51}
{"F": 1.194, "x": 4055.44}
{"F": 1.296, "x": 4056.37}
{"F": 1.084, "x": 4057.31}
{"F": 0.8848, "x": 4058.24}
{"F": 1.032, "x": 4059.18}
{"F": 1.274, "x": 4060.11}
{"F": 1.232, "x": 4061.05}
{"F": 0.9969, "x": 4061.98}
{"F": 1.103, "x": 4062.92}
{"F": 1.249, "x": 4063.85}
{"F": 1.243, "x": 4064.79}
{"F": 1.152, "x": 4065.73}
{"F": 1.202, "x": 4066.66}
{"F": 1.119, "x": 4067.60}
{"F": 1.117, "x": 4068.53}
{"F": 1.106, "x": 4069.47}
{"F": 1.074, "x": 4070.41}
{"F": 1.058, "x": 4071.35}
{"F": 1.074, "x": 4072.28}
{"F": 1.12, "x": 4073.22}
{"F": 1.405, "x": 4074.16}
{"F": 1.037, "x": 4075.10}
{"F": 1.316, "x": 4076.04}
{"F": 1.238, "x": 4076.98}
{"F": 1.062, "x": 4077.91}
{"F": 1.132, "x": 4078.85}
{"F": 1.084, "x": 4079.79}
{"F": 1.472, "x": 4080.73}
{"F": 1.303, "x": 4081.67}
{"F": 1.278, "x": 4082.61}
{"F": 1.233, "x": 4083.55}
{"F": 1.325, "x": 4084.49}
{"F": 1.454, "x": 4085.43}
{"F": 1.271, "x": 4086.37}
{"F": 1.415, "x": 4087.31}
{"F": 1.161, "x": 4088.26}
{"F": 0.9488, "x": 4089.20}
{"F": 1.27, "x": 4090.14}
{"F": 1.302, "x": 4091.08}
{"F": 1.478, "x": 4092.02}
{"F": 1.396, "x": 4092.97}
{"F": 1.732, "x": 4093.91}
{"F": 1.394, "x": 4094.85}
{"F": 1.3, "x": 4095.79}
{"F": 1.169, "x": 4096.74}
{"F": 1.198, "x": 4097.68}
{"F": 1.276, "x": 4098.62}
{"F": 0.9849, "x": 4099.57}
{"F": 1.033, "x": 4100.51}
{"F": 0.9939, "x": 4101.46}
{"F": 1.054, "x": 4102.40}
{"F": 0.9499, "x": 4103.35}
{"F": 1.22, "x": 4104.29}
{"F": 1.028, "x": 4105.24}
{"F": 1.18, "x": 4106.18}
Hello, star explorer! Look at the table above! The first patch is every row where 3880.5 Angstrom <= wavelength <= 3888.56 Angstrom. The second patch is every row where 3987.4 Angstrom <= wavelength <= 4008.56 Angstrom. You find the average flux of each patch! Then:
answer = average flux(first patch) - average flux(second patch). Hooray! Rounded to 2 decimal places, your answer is 0.09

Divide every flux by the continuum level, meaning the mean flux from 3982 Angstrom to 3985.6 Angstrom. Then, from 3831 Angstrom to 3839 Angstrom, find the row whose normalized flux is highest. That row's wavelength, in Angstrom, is 3832.11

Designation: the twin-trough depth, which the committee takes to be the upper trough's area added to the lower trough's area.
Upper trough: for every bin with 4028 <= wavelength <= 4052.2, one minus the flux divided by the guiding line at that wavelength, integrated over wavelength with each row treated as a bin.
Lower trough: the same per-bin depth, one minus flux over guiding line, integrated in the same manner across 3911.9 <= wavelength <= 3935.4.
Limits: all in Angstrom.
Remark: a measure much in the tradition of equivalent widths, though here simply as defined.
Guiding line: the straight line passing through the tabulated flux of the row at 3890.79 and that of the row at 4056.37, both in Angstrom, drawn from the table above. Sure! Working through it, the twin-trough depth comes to 2.27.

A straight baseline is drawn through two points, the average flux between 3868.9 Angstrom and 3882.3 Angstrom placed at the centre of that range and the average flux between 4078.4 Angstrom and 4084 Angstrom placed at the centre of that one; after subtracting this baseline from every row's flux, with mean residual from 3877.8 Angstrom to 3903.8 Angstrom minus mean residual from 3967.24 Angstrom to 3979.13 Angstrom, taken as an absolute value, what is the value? 0.15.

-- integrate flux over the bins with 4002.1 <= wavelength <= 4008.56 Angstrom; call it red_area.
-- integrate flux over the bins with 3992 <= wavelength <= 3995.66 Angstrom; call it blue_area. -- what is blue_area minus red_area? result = -4.0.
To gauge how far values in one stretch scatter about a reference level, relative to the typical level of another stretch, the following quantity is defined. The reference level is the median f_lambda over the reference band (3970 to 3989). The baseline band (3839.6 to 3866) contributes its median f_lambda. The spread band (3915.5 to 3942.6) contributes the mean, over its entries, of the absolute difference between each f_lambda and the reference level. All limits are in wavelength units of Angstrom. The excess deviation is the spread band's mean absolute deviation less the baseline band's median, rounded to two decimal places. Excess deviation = -1.18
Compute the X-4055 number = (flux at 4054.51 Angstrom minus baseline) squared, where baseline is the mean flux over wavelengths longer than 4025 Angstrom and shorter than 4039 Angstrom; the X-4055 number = 0.014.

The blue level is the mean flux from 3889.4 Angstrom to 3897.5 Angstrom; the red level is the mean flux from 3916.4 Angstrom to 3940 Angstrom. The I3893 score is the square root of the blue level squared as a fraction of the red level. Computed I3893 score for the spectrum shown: 1.26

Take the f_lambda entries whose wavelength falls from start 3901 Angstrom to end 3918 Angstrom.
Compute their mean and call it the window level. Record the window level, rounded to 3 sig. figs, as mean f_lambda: 1.36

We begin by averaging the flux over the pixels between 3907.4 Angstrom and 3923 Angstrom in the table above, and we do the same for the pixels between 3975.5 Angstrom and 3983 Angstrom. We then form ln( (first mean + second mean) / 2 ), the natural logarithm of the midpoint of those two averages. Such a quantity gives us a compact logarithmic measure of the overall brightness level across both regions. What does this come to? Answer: 0.216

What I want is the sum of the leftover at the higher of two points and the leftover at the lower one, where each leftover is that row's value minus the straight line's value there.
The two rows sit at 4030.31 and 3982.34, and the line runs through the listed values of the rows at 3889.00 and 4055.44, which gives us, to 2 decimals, 0.16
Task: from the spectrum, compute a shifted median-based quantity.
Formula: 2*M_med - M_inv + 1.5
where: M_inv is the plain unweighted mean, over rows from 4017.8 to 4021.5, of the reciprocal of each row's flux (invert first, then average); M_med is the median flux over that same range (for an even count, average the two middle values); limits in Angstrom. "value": 3.11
